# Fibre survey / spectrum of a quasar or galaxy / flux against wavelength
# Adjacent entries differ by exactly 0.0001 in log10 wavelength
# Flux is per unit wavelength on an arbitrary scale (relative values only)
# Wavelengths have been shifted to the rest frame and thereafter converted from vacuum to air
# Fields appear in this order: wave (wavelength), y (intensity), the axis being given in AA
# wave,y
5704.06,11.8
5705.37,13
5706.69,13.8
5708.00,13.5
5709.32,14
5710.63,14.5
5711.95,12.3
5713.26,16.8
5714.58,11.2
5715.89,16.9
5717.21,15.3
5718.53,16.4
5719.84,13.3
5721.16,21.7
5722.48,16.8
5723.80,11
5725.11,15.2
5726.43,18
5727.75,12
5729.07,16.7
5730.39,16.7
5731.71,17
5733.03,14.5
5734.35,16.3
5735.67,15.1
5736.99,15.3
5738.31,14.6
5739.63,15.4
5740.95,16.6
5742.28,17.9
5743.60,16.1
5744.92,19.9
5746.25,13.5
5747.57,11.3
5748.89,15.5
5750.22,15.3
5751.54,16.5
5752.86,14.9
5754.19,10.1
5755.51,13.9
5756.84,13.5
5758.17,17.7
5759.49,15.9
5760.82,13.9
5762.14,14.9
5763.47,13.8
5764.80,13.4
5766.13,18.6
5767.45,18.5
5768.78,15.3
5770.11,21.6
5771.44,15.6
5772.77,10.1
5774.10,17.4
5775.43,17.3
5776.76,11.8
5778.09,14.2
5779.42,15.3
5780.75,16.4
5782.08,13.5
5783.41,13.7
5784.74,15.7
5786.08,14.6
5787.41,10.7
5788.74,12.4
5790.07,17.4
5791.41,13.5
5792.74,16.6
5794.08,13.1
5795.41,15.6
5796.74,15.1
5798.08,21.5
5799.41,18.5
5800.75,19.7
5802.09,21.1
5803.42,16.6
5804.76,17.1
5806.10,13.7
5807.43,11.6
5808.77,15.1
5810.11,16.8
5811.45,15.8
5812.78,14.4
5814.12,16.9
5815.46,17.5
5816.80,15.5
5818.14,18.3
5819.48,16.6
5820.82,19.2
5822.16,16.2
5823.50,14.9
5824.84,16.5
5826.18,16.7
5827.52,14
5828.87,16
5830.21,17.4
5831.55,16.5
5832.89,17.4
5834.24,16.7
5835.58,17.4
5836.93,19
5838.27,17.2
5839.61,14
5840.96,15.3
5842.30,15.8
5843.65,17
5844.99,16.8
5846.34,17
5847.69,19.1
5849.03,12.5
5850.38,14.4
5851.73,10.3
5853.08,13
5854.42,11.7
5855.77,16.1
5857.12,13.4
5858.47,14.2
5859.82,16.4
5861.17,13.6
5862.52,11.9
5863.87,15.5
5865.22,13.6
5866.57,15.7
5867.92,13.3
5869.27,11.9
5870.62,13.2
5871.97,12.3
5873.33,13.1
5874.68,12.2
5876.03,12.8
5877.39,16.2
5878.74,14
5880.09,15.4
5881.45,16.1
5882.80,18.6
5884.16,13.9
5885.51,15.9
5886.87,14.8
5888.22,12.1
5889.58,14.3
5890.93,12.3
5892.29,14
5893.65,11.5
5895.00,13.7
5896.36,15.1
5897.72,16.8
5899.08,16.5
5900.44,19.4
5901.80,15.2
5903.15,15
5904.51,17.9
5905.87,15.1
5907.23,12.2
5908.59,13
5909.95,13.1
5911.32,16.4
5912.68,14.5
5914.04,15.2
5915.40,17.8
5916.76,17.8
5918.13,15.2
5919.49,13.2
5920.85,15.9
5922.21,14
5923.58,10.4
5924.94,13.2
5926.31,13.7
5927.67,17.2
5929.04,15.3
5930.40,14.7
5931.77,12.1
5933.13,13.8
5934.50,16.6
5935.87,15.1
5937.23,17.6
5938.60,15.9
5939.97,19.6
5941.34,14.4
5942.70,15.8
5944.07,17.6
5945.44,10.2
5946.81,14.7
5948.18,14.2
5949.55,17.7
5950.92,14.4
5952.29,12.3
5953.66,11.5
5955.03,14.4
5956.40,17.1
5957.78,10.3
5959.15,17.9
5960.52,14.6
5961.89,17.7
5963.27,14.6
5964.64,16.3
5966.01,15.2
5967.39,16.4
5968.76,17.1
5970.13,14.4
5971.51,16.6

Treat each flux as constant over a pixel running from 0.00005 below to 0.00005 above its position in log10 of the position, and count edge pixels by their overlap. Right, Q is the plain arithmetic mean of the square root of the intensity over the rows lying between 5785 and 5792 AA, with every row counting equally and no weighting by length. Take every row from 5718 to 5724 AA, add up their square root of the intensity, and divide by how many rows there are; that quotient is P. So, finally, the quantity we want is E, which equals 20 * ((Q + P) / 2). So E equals 76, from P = 3.95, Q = 3.69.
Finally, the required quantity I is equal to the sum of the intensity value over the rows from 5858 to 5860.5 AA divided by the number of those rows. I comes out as 15.3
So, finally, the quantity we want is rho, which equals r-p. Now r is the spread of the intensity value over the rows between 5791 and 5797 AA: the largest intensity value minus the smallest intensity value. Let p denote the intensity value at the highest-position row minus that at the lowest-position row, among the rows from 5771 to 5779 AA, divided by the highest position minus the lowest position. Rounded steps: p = -0.2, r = 3.5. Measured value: 4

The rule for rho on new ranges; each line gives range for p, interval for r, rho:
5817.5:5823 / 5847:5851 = 7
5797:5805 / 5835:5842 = 6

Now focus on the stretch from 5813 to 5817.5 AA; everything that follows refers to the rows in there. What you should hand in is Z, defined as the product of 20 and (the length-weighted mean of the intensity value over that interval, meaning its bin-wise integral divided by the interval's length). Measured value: 328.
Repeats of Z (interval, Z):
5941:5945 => 315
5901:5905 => 321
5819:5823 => 345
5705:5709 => 270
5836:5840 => 340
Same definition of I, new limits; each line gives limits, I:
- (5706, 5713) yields 13.6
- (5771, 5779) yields 14.4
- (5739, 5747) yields 16.6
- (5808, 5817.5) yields 16.0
